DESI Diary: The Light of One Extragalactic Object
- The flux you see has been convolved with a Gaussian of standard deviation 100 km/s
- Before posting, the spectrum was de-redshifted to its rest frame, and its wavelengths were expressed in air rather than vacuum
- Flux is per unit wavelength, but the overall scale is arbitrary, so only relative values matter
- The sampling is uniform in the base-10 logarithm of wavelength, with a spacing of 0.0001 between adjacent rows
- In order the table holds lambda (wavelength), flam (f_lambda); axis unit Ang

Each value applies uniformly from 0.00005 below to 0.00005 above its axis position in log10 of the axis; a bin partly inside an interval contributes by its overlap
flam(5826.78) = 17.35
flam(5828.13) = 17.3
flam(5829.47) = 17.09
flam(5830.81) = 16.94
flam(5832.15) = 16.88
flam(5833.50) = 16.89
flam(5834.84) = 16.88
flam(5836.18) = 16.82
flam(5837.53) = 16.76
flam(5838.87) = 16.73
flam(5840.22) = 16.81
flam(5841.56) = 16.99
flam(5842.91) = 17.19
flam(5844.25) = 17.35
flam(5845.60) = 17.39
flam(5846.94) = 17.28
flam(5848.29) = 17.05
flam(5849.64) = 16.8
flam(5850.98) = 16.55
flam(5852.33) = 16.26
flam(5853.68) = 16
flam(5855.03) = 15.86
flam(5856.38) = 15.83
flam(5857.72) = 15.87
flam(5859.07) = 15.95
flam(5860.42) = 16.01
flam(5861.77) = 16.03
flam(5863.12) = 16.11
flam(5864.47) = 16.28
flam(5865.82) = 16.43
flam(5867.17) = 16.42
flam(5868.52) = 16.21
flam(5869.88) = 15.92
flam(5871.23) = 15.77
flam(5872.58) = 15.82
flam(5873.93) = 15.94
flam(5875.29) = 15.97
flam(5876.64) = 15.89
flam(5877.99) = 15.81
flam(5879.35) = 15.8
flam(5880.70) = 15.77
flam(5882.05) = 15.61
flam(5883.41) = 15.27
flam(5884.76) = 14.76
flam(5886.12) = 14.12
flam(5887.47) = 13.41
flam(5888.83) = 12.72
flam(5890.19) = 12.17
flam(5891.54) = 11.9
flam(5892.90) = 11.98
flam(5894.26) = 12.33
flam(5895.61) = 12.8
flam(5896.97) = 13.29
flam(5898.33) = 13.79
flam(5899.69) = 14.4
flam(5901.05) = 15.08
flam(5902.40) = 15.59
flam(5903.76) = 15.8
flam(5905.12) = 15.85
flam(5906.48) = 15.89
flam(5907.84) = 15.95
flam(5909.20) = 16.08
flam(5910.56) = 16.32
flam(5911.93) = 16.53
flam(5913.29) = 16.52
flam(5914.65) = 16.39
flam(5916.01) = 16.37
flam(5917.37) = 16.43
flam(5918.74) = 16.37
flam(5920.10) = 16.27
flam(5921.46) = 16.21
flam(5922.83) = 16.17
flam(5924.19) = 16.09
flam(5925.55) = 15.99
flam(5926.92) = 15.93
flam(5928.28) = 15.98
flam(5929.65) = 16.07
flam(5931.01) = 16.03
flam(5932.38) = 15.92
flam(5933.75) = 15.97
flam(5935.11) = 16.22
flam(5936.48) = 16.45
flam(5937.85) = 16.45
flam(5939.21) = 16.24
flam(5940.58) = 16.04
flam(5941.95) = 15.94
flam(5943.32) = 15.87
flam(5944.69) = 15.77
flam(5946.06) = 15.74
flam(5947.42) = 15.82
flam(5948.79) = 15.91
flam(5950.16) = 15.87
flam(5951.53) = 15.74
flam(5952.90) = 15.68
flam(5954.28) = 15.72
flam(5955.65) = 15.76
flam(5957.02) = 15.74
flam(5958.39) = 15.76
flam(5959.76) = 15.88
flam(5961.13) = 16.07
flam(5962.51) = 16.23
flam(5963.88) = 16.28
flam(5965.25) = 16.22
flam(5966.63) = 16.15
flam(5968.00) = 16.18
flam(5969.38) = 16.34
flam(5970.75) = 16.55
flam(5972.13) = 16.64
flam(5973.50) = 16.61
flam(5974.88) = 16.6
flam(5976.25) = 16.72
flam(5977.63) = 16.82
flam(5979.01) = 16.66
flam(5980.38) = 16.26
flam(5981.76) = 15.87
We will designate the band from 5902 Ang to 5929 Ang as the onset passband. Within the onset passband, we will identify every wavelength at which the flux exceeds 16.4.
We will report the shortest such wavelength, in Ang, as 5911.93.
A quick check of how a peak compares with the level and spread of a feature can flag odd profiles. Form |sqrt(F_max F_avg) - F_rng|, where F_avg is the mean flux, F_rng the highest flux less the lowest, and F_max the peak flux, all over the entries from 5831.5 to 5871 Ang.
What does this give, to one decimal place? 15.4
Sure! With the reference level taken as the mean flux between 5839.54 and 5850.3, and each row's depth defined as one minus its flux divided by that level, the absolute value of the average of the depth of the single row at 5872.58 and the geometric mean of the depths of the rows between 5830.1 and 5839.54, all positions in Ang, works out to 0.045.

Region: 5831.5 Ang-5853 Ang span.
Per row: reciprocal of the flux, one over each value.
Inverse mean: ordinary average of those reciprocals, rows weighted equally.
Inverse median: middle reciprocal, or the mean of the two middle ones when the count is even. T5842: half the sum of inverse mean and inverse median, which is 0.0592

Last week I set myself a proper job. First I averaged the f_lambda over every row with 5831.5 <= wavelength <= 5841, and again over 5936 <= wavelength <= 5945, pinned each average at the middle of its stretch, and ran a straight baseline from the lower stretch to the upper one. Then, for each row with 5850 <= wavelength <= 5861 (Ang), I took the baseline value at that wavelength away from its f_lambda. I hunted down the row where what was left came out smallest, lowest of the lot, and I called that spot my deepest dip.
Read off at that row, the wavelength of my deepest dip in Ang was 5856.38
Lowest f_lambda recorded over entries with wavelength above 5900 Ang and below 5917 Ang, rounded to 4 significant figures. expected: 15.08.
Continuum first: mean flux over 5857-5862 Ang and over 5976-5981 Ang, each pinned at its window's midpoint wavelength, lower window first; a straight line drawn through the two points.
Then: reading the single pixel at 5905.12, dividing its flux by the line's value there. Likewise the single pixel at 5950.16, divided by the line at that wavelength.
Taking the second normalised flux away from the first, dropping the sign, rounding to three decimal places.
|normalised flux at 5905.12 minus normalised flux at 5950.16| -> 0.013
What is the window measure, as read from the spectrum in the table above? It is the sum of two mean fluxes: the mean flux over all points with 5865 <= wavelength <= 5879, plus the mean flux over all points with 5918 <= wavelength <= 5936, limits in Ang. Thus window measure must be 32.1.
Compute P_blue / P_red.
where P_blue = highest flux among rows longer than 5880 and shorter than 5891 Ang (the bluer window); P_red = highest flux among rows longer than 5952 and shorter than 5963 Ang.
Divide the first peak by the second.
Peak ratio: 0.97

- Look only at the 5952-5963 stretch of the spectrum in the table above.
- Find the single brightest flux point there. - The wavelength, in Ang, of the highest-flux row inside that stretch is 5962.51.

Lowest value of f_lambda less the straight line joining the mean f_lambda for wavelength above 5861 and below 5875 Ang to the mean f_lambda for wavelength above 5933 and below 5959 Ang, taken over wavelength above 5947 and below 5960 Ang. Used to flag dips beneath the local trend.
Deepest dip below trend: -0.2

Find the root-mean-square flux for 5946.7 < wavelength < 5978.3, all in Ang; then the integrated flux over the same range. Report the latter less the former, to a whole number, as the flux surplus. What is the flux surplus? 494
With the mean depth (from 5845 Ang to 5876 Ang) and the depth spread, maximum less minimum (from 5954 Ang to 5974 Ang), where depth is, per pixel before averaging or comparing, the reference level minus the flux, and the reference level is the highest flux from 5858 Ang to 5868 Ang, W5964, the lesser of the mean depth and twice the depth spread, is 0.18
